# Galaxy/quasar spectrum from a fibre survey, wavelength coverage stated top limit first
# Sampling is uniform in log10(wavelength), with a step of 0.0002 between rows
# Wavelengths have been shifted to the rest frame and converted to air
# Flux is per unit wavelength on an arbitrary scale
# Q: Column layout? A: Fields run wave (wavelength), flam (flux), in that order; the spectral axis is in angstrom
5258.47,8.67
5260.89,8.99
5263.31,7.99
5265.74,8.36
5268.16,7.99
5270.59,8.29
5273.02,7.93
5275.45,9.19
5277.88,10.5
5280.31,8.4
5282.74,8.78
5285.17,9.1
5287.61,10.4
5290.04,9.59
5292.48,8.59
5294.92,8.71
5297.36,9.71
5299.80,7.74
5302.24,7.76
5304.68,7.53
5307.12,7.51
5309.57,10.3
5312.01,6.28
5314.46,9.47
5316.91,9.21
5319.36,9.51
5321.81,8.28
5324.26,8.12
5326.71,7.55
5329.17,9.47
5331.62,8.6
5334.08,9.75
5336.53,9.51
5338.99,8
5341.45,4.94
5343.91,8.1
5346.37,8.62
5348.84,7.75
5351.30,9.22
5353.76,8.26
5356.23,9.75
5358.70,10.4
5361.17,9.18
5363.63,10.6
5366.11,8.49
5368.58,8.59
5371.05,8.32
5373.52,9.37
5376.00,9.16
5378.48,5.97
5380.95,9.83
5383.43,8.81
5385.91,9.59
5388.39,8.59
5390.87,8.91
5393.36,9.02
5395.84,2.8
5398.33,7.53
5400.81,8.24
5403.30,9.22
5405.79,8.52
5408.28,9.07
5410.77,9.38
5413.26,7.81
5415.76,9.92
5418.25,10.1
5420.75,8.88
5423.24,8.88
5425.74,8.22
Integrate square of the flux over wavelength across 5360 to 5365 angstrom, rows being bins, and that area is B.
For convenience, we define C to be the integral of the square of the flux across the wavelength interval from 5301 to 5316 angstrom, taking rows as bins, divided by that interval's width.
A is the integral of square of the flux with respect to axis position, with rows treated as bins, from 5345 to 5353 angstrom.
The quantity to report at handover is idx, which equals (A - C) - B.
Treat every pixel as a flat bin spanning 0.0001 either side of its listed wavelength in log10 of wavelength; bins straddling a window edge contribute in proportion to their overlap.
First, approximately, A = 582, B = 489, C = 68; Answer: 24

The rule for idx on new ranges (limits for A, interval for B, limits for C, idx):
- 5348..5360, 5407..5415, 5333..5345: 315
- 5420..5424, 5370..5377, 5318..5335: -324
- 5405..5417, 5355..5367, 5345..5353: -244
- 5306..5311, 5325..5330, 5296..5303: -29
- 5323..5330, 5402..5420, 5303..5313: -1088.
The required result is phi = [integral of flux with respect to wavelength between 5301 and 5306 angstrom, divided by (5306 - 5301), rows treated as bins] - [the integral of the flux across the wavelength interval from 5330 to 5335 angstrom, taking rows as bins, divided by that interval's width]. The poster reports -1.5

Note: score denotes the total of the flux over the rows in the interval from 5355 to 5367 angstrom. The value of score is 48.4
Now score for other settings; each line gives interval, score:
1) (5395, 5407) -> 36.3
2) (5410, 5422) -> 46.1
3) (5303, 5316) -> 41.1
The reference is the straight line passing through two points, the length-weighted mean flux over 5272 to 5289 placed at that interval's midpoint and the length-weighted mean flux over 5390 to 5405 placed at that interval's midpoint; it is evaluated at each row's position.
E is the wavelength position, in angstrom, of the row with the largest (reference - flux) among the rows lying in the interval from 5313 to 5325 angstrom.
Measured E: 5324.26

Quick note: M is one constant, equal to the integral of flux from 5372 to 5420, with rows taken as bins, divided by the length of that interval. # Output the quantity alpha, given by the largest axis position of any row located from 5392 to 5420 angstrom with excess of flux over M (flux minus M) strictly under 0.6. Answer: 5413.26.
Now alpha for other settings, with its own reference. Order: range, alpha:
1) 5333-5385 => 5383.43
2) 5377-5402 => 5400.81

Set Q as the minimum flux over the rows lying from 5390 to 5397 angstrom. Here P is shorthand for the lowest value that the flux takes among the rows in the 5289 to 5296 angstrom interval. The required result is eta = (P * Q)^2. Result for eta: 578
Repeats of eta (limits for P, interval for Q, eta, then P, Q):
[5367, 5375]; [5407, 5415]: 4222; 8.32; 7.81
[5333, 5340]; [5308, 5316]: 2524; 8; 6.28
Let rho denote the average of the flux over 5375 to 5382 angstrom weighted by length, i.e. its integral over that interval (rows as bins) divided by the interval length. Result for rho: 8.26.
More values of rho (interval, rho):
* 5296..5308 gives 8.08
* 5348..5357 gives 8.74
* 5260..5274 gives 8.25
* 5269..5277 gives 8.53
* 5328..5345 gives 8.34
